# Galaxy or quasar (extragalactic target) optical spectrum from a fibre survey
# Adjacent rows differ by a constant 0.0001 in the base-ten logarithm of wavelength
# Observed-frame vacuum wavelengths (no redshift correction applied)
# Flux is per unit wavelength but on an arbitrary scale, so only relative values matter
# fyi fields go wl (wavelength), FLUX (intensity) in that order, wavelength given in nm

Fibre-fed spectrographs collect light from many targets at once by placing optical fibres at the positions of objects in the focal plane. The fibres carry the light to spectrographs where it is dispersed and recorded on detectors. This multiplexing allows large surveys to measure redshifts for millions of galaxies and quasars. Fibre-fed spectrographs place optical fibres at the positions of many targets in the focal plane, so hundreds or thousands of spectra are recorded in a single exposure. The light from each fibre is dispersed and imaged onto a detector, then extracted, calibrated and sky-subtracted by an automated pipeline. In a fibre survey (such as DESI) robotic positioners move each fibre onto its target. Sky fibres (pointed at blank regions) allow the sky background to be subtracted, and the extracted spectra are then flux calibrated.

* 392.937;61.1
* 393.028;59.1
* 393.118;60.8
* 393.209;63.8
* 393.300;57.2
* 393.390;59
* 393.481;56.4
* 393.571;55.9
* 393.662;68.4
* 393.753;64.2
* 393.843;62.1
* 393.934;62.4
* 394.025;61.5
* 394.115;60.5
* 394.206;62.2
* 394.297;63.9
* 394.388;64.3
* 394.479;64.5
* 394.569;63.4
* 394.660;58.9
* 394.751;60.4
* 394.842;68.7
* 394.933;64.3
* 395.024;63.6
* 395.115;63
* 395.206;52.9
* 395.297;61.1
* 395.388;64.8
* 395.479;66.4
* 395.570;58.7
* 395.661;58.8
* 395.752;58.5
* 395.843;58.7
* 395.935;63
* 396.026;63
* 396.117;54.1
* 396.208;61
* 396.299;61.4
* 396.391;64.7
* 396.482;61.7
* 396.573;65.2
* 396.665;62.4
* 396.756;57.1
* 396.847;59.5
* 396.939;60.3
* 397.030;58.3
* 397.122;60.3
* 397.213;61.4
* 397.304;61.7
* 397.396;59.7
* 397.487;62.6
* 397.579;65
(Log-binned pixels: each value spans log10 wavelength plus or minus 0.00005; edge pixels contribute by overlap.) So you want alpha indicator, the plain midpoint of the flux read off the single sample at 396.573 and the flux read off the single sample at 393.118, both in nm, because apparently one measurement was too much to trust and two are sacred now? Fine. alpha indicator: 63.0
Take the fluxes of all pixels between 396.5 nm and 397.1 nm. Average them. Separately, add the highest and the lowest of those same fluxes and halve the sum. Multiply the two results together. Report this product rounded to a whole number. 3698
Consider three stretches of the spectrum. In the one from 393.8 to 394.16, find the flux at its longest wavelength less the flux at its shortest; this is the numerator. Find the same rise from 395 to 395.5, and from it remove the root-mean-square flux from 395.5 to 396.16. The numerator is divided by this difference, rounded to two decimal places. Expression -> 0.03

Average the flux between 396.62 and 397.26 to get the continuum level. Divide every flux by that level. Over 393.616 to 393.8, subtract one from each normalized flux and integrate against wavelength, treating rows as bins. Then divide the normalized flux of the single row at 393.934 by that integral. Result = 54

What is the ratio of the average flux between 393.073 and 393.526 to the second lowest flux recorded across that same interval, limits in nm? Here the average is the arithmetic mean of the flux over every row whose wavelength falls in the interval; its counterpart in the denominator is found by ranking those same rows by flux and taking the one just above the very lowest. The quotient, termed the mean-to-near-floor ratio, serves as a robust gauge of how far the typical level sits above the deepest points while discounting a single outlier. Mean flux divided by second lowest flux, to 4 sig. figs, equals 1.039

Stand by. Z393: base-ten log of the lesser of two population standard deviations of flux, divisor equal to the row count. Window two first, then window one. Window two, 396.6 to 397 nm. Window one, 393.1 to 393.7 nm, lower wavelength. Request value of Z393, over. 0.28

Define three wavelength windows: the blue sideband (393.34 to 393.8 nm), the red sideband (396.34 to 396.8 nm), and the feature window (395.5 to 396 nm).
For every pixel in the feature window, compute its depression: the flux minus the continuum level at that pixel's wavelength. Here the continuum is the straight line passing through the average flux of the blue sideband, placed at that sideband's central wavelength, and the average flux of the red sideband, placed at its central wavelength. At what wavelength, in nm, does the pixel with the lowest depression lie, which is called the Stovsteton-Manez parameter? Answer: 395.752 nm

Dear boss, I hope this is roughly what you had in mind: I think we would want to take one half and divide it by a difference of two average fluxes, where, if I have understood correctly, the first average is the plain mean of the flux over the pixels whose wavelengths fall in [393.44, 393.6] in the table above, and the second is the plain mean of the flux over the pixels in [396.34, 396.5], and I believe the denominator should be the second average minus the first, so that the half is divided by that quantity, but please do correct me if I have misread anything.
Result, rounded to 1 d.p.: 0.1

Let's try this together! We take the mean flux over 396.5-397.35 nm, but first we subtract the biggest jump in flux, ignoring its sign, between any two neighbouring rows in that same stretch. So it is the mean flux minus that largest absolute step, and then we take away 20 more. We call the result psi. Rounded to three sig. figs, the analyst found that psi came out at 35.4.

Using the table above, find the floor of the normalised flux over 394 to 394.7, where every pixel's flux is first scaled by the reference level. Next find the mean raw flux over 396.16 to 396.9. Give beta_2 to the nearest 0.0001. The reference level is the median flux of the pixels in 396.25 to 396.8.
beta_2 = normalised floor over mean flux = 0.0154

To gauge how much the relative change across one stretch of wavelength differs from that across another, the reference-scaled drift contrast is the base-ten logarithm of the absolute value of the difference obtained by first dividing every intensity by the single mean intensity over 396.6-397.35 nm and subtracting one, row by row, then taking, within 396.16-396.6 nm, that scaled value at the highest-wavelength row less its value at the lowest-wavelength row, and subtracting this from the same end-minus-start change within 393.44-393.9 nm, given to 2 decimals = -1.60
